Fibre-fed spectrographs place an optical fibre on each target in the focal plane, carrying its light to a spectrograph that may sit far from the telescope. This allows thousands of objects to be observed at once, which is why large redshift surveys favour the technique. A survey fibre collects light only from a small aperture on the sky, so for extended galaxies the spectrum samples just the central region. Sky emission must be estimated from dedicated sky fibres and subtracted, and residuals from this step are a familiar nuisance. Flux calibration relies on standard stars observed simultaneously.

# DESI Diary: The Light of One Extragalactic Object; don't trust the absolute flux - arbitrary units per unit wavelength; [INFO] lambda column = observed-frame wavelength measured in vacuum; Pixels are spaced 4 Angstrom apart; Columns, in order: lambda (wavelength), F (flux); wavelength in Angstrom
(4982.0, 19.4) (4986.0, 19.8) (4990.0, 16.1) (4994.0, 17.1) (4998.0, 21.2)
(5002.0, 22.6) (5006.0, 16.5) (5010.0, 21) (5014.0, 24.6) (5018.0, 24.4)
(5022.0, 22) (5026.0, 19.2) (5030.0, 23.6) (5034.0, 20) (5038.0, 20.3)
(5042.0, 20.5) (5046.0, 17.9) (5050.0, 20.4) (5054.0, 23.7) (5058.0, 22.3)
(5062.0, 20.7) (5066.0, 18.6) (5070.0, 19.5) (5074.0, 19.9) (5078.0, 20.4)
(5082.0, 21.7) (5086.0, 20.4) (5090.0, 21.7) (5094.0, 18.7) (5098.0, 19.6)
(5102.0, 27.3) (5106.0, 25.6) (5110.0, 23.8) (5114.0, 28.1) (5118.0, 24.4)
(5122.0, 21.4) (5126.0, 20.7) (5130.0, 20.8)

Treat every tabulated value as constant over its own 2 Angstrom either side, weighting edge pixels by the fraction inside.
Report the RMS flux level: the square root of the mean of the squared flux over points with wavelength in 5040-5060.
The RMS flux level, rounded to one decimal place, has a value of 21.1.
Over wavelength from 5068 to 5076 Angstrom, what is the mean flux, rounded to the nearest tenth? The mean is 19.7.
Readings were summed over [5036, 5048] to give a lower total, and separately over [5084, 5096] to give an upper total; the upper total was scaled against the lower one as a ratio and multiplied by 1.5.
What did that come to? 1.55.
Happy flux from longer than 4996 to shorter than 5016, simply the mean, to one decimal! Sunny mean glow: 21.2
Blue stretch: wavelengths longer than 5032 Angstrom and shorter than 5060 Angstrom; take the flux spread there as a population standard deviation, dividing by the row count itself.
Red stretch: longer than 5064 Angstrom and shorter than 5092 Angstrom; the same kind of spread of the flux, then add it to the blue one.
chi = 2.74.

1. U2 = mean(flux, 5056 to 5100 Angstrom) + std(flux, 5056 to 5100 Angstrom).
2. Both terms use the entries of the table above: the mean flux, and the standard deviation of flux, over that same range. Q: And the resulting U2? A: 21.5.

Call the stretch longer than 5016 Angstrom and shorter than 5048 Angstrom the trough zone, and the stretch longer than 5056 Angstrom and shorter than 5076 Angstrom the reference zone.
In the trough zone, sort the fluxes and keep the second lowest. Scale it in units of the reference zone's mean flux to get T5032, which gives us 0.95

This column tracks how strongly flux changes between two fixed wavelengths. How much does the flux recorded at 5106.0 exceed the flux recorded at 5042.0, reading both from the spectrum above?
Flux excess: 5.1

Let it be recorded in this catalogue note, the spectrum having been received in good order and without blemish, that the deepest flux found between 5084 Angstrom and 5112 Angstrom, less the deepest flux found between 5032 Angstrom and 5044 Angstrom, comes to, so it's -1.3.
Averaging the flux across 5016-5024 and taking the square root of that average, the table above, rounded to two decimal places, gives 4.82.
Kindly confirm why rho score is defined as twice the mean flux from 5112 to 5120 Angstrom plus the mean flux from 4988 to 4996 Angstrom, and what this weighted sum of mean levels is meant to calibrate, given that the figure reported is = 69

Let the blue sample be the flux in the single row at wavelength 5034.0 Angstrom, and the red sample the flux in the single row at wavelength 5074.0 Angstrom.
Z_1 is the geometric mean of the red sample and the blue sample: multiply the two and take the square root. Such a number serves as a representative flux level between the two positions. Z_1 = 20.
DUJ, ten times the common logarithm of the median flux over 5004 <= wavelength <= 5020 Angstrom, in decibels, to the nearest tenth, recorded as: 13.6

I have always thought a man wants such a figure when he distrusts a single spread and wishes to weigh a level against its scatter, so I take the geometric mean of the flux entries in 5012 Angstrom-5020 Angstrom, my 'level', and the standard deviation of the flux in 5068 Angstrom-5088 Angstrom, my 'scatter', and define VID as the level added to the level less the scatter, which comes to 48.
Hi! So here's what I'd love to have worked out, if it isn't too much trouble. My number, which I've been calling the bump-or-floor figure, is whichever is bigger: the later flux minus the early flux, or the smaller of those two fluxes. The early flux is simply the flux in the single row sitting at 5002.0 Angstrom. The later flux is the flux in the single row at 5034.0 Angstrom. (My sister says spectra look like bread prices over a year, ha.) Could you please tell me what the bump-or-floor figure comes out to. 20.0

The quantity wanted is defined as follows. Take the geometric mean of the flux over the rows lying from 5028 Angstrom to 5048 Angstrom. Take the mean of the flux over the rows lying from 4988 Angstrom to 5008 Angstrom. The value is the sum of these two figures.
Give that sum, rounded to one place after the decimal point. 39.1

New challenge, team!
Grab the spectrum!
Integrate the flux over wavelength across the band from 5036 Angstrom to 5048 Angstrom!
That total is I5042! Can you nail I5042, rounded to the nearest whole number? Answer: 235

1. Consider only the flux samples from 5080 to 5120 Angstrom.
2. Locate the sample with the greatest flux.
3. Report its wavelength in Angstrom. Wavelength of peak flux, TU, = 5114.0 Angstrom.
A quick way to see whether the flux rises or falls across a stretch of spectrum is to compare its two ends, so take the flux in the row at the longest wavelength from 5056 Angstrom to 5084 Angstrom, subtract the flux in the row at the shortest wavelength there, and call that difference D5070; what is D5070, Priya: -1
